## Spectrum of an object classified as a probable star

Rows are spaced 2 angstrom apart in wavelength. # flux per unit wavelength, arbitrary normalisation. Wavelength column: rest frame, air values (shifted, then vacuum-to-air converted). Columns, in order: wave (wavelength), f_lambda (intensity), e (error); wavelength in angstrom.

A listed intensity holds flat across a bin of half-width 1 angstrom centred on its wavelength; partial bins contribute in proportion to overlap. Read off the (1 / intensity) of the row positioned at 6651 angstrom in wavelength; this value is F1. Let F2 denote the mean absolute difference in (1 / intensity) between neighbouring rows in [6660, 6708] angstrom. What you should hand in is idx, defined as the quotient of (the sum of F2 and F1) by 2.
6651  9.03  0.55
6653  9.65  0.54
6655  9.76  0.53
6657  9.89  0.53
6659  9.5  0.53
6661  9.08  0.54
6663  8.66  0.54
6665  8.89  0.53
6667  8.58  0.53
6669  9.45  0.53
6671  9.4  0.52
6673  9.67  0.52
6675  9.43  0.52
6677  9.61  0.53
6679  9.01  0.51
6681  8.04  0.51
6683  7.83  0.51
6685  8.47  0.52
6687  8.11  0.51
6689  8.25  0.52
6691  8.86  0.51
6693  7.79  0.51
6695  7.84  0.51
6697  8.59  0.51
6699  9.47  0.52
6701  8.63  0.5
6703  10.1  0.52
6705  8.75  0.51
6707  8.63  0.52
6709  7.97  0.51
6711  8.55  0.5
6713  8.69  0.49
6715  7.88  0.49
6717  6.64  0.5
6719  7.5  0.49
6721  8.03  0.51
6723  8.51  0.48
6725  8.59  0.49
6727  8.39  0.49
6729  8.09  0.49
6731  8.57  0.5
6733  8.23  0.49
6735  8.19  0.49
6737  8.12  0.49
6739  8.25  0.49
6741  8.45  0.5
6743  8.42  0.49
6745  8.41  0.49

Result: 0.059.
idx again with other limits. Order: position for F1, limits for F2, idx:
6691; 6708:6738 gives 0.060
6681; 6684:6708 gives 0.067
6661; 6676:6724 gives 0.060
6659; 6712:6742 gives 0.056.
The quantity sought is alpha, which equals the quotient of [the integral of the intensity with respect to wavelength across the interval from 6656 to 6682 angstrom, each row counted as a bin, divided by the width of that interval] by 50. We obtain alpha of 0.183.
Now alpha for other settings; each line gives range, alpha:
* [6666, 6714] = 0.175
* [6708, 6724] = 0.159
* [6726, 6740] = 0.165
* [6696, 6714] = 0.176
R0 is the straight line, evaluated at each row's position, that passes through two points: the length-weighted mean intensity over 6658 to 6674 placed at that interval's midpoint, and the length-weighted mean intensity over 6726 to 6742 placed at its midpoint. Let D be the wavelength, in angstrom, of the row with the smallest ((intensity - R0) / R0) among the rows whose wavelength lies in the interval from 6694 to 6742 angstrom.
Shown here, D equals 6717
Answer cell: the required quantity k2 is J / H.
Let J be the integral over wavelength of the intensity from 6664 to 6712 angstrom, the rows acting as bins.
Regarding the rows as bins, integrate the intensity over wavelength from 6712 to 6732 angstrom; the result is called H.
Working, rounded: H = 162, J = 420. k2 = 2.60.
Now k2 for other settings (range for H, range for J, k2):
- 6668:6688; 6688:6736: 2.25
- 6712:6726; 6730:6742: 0.89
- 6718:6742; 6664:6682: 0.83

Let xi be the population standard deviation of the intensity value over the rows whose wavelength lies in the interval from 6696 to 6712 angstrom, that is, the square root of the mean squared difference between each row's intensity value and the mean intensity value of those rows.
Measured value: 0.6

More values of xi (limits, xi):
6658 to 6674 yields 0.4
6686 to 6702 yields 0.5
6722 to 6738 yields 0.2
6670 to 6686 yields 0.7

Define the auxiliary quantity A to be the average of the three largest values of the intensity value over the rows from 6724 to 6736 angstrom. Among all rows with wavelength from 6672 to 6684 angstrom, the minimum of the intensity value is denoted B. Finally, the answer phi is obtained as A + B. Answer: 16.3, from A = 8.5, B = 7.83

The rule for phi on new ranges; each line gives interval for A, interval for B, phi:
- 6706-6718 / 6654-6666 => 17.3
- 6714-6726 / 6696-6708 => 17.0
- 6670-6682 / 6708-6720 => 16.2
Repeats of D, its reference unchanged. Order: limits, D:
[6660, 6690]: 6683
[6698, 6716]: 6715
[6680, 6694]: 6683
